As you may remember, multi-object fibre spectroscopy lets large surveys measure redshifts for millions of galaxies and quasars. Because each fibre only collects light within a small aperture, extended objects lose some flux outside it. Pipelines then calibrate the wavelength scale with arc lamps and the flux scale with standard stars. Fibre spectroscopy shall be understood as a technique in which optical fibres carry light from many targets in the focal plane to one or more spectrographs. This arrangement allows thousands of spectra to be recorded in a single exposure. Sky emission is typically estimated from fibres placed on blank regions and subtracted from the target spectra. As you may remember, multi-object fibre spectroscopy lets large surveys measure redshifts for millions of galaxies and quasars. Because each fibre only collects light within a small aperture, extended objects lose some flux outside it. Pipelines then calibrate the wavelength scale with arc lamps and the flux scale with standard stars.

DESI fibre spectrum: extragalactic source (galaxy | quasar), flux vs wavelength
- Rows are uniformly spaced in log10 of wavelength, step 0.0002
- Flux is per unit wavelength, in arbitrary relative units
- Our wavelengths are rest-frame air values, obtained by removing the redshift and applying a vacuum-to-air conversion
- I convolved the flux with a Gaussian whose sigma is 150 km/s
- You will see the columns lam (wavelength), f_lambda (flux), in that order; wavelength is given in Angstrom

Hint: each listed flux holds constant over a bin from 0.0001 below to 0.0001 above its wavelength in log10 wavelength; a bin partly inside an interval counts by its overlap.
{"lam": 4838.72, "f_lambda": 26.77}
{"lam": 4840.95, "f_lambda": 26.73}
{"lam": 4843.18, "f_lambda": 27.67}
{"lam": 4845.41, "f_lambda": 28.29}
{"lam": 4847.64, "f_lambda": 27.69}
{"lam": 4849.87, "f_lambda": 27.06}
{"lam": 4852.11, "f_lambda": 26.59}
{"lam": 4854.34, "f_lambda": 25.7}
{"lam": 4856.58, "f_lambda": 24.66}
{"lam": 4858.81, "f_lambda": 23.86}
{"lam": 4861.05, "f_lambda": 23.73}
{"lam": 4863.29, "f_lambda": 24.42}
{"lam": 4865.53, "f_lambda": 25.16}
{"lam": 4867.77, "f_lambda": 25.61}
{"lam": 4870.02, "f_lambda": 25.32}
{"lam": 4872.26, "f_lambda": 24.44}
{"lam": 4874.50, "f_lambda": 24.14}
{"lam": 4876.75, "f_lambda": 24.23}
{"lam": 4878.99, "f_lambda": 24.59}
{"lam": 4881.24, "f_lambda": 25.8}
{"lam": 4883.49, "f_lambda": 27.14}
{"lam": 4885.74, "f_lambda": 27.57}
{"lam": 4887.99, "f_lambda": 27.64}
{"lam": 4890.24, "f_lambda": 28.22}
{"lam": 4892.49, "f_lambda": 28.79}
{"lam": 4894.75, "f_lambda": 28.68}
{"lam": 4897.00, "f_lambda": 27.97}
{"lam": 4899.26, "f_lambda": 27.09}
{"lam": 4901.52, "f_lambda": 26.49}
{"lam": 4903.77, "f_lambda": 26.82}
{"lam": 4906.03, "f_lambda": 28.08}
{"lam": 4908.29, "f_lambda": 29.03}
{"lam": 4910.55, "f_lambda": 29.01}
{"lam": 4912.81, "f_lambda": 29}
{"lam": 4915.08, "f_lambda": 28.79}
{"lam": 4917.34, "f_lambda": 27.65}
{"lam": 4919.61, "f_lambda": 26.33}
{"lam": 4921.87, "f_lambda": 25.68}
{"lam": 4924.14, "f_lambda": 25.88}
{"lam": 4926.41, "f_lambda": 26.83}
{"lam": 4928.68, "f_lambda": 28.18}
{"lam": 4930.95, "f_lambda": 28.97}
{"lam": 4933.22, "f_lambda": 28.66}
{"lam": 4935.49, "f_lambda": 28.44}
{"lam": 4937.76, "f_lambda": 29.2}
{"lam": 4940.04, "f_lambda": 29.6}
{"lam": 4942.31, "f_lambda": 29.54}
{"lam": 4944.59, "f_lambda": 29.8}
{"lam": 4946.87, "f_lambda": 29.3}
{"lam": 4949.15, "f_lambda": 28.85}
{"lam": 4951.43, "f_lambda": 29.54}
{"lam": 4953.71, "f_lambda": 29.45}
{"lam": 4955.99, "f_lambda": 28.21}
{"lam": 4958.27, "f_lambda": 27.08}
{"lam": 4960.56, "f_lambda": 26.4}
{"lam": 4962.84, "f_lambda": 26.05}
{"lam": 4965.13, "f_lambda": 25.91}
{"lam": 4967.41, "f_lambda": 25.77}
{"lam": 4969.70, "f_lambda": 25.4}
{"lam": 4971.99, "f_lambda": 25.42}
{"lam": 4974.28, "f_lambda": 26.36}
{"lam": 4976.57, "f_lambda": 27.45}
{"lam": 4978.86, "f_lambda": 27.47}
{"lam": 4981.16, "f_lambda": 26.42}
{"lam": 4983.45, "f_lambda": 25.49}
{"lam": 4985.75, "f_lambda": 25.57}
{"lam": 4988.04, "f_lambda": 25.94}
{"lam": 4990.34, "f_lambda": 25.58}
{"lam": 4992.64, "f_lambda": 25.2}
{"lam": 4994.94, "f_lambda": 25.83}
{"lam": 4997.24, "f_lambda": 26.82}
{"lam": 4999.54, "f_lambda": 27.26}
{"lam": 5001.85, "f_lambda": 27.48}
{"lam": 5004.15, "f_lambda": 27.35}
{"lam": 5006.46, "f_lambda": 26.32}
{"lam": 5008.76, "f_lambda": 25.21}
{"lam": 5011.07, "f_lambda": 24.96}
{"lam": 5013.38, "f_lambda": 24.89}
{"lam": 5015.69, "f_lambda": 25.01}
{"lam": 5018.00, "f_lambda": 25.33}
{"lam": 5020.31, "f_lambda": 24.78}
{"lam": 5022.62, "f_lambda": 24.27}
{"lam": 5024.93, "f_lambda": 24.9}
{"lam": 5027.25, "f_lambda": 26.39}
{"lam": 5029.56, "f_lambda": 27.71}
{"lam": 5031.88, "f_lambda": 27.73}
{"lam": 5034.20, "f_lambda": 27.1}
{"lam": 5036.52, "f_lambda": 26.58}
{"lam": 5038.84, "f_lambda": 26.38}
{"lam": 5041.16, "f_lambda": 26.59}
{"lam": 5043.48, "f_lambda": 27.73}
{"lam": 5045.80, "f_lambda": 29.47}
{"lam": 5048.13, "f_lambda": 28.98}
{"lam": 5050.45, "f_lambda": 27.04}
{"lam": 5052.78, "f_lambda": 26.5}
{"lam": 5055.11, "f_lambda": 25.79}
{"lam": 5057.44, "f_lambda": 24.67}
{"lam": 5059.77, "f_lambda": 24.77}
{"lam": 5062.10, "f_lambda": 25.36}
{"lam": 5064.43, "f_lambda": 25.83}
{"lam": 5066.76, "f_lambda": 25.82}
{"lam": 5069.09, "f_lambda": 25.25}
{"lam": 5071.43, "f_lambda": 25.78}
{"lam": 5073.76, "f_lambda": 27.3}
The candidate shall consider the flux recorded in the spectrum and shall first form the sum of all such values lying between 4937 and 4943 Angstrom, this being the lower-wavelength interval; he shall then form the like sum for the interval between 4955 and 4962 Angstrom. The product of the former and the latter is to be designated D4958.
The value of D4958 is 7216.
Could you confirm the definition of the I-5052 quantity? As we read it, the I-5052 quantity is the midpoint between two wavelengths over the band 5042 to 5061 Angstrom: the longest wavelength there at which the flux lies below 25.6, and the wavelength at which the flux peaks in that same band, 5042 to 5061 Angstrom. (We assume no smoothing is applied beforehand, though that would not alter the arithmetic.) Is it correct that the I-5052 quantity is 5052.8 Angstrom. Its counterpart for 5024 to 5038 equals 5028.4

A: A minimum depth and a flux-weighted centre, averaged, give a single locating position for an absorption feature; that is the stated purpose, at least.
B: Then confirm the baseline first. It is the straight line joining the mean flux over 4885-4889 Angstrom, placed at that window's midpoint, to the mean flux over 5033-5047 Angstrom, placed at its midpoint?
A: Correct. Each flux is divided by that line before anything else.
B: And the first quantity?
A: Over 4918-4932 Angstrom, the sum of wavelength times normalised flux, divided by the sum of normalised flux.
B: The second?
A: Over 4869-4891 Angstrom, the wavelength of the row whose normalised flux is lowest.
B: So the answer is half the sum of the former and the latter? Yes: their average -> 4900.0 Angstrom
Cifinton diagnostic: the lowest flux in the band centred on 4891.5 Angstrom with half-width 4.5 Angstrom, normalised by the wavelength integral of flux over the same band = 0.108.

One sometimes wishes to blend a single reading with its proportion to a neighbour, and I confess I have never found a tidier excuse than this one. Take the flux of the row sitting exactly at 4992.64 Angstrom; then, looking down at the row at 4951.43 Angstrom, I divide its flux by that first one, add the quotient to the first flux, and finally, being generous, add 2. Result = 28.4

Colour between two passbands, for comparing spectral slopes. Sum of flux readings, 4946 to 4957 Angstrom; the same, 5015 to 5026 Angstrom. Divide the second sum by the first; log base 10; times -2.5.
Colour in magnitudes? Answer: 0.17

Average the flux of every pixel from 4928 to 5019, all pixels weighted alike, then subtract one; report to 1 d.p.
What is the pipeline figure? 26.0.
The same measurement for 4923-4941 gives 27.2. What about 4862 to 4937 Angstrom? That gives 26.0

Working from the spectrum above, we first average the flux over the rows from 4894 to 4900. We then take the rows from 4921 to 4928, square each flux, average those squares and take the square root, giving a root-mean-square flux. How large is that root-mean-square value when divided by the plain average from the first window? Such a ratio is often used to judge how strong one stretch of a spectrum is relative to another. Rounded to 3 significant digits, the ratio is 0.936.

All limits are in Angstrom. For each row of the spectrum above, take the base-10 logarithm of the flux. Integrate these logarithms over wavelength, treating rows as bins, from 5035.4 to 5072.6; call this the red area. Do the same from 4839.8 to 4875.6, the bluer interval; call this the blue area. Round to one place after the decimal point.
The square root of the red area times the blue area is 51.7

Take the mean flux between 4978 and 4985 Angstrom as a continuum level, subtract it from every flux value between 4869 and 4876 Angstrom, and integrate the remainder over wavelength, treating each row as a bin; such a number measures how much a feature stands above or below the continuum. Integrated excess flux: -12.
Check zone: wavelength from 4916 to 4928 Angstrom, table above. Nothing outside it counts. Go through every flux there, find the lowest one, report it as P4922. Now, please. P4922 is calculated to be 25.68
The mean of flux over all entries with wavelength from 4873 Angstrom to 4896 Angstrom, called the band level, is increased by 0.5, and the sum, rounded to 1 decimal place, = 27.2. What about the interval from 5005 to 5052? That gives 26.9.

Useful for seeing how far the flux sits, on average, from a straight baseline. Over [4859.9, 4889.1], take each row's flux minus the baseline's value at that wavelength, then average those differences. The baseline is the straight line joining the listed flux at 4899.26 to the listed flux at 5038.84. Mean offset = -1.8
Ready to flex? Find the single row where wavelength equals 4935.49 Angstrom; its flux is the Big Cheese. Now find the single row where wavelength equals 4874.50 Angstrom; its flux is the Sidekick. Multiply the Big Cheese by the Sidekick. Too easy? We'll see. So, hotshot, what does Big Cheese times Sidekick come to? 687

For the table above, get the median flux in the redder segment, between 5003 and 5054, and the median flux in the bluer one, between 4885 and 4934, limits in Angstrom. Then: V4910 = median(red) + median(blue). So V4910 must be 54.5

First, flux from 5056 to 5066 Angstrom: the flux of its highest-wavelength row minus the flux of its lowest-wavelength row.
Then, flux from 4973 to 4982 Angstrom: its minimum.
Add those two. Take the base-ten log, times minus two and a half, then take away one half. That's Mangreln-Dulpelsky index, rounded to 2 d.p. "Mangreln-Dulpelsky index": -4.10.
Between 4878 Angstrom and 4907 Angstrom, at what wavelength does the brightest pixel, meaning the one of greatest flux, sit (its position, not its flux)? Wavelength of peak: 4892.49 Angstrom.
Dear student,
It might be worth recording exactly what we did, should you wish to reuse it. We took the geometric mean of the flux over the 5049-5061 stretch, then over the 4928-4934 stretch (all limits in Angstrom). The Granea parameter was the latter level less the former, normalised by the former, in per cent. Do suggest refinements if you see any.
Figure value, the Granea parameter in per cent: 11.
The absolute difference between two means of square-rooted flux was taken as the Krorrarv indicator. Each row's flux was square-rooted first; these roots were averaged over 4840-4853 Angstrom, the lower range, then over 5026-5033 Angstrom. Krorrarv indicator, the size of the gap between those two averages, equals 0.01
